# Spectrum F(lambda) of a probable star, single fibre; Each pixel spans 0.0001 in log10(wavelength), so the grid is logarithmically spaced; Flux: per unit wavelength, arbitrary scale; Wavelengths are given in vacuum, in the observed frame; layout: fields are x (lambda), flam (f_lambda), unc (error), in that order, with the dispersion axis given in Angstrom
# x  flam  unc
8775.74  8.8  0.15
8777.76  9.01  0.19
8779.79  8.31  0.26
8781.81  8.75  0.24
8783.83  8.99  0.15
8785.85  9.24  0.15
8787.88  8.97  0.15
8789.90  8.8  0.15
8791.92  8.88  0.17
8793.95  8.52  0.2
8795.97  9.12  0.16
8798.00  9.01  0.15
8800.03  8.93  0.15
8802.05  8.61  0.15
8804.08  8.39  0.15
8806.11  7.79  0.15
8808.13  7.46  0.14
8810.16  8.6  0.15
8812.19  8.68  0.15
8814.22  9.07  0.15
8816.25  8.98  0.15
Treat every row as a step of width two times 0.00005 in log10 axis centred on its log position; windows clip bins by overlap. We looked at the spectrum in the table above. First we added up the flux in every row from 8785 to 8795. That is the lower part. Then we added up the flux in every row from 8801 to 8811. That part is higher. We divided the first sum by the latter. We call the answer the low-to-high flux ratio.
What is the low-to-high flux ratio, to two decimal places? 1.09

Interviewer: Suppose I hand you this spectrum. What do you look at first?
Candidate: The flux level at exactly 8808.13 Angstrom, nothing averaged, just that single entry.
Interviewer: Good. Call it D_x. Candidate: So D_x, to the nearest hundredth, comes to 7.46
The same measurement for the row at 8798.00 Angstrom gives 9.01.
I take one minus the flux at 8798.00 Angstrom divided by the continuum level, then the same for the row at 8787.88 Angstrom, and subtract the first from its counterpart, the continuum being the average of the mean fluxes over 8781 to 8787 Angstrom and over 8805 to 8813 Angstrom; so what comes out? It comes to 0.00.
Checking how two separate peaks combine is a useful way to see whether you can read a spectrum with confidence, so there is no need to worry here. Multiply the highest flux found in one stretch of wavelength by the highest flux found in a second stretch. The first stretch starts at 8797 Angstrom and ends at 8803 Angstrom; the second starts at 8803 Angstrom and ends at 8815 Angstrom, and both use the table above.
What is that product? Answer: 82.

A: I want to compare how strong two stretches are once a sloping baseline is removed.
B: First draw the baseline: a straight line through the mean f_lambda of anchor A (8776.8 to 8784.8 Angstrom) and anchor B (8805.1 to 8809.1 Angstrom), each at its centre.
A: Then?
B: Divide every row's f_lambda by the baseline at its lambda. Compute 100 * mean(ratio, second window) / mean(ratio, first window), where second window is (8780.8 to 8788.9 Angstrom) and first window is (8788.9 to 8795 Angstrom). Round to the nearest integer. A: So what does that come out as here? 99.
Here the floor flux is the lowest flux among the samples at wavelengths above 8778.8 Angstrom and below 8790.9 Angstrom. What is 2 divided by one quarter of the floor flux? 0.96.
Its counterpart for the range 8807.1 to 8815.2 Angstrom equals 1.07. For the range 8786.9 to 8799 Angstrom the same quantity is 0.94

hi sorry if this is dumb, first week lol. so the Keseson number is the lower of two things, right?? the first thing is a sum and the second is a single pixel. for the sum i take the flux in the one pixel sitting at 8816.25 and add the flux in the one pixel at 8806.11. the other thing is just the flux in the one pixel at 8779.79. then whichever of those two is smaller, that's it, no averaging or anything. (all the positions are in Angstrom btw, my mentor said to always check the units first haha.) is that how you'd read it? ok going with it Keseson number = 8.3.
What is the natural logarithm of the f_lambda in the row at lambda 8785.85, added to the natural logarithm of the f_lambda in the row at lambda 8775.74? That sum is 4.40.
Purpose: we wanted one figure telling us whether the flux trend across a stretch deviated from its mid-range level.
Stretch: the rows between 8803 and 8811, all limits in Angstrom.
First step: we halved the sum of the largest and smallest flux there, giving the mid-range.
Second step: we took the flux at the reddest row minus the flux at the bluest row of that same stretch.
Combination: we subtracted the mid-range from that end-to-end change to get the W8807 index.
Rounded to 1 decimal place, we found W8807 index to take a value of -7.8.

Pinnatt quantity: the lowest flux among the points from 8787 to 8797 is 8.52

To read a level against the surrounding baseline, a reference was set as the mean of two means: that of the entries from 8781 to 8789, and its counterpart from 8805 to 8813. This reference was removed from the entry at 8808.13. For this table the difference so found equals -1.1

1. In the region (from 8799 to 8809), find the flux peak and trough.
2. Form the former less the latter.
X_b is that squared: 2.16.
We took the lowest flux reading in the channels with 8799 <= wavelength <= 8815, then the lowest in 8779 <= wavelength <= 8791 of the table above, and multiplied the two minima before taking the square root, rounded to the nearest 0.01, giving 7.87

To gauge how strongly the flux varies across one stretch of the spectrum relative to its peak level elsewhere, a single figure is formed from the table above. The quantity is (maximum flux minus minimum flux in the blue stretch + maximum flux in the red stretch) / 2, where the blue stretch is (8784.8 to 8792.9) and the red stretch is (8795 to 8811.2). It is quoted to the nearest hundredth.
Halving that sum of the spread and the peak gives 4.78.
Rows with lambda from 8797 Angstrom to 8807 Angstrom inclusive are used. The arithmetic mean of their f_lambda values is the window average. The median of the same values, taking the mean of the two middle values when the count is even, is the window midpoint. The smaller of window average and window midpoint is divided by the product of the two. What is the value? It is 0.1161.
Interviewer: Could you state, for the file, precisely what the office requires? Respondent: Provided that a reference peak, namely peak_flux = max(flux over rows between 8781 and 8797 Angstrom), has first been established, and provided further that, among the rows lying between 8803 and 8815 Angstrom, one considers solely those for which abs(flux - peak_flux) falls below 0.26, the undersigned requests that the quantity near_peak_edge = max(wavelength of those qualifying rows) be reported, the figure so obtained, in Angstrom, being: 8814.22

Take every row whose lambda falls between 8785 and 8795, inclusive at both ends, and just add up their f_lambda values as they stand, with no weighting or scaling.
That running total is 44.4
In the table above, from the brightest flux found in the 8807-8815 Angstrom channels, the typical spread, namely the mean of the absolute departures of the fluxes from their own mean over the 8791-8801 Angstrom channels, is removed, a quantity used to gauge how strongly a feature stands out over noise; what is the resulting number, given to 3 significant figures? 8.92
